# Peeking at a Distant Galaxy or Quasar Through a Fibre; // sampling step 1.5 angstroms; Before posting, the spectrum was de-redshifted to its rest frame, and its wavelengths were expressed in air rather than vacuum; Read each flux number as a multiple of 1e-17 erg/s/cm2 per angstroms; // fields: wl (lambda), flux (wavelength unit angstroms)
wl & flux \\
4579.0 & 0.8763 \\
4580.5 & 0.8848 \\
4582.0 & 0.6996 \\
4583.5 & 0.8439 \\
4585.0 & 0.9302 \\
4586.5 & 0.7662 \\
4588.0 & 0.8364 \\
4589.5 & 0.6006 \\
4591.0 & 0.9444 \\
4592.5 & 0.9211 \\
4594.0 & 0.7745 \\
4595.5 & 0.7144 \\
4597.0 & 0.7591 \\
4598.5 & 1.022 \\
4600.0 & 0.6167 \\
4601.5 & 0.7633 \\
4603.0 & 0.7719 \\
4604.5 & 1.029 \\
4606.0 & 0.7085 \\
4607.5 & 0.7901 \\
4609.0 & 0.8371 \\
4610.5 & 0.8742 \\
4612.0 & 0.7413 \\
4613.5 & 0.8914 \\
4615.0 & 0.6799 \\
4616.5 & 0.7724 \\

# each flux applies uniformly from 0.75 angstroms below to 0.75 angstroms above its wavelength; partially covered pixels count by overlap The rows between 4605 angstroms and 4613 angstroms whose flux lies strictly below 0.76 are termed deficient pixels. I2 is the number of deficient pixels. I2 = 2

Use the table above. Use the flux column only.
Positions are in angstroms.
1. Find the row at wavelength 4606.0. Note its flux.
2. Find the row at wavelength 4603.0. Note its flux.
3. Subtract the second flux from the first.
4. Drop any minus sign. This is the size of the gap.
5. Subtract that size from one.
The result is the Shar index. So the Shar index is 0.94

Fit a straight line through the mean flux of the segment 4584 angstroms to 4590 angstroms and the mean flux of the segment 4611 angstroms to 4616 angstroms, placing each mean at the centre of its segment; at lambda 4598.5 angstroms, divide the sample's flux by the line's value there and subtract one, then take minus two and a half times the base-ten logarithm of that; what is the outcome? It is 1.3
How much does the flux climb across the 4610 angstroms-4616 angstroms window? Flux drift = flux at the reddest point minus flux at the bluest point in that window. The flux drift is -0.194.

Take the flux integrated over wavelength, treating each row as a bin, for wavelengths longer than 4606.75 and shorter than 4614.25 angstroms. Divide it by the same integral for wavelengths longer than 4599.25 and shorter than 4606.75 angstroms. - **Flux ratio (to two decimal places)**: 1.06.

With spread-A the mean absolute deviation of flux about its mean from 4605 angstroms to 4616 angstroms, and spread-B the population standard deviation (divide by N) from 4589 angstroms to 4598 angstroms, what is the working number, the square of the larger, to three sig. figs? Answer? 0.0139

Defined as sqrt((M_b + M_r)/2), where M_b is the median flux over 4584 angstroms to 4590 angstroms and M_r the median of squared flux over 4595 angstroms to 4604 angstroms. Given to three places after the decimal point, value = 0.831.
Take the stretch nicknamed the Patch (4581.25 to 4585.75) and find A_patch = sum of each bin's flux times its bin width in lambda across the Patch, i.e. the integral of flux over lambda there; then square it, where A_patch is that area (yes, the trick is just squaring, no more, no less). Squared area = 13.8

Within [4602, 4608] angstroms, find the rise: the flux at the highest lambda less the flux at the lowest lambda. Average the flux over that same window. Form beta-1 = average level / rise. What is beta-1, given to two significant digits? 45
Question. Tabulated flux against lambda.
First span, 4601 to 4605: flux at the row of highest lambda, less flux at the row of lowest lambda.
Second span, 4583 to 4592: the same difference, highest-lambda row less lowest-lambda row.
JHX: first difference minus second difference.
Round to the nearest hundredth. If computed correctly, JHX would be 0.17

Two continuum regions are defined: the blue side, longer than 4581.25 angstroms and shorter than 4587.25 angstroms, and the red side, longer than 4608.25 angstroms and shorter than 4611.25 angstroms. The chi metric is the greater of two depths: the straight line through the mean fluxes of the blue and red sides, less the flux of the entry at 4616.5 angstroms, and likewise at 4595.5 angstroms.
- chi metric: 0.12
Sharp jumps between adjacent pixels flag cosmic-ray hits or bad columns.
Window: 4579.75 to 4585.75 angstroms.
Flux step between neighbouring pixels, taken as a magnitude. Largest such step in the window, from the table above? 0.19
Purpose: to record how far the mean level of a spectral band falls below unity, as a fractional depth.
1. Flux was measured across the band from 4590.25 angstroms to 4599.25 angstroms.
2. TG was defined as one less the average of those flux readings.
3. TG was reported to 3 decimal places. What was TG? 0.144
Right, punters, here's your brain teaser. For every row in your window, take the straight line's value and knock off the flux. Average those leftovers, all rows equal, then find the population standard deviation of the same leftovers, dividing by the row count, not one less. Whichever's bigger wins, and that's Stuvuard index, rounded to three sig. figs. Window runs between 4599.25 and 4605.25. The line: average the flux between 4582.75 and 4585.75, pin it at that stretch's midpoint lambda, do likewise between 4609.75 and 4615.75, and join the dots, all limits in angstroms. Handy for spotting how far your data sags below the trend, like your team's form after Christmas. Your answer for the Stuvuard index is 0.153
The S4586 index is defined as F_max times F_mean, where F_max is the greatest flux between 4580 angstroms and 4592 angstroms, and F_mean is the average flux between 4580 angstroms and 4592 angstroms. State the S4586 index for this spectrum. 0.77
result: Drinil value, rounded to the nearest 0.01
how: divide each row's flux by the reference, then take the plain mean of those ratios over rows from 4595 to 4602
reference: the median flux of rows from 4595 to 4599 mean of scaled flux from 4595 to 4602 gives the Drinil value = 1.02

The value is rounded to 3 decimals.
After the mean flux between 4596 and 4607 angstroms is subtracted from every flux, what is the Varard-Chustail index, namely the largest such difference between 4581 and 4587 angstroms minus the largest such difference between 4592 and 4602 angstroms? -0.092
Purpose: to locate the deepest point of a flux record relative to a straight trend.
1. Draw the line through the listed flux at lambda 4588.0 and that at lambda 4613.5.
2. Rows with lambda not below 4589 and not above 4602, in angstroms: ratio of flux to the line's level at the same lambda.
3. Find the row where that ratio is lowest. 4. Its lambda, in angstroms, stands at 4600.0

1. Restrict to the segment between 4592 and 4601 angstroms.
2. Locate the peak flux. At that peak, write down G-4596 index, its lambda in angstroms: 4598.5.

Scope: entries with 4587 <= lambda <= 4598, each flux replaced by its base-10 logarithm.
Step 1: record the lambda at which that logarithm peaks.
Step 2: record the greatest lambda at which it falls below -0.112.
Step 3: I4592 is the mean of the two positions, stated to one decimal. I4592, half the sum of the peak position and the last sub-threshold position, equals 4594.0 angstroms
